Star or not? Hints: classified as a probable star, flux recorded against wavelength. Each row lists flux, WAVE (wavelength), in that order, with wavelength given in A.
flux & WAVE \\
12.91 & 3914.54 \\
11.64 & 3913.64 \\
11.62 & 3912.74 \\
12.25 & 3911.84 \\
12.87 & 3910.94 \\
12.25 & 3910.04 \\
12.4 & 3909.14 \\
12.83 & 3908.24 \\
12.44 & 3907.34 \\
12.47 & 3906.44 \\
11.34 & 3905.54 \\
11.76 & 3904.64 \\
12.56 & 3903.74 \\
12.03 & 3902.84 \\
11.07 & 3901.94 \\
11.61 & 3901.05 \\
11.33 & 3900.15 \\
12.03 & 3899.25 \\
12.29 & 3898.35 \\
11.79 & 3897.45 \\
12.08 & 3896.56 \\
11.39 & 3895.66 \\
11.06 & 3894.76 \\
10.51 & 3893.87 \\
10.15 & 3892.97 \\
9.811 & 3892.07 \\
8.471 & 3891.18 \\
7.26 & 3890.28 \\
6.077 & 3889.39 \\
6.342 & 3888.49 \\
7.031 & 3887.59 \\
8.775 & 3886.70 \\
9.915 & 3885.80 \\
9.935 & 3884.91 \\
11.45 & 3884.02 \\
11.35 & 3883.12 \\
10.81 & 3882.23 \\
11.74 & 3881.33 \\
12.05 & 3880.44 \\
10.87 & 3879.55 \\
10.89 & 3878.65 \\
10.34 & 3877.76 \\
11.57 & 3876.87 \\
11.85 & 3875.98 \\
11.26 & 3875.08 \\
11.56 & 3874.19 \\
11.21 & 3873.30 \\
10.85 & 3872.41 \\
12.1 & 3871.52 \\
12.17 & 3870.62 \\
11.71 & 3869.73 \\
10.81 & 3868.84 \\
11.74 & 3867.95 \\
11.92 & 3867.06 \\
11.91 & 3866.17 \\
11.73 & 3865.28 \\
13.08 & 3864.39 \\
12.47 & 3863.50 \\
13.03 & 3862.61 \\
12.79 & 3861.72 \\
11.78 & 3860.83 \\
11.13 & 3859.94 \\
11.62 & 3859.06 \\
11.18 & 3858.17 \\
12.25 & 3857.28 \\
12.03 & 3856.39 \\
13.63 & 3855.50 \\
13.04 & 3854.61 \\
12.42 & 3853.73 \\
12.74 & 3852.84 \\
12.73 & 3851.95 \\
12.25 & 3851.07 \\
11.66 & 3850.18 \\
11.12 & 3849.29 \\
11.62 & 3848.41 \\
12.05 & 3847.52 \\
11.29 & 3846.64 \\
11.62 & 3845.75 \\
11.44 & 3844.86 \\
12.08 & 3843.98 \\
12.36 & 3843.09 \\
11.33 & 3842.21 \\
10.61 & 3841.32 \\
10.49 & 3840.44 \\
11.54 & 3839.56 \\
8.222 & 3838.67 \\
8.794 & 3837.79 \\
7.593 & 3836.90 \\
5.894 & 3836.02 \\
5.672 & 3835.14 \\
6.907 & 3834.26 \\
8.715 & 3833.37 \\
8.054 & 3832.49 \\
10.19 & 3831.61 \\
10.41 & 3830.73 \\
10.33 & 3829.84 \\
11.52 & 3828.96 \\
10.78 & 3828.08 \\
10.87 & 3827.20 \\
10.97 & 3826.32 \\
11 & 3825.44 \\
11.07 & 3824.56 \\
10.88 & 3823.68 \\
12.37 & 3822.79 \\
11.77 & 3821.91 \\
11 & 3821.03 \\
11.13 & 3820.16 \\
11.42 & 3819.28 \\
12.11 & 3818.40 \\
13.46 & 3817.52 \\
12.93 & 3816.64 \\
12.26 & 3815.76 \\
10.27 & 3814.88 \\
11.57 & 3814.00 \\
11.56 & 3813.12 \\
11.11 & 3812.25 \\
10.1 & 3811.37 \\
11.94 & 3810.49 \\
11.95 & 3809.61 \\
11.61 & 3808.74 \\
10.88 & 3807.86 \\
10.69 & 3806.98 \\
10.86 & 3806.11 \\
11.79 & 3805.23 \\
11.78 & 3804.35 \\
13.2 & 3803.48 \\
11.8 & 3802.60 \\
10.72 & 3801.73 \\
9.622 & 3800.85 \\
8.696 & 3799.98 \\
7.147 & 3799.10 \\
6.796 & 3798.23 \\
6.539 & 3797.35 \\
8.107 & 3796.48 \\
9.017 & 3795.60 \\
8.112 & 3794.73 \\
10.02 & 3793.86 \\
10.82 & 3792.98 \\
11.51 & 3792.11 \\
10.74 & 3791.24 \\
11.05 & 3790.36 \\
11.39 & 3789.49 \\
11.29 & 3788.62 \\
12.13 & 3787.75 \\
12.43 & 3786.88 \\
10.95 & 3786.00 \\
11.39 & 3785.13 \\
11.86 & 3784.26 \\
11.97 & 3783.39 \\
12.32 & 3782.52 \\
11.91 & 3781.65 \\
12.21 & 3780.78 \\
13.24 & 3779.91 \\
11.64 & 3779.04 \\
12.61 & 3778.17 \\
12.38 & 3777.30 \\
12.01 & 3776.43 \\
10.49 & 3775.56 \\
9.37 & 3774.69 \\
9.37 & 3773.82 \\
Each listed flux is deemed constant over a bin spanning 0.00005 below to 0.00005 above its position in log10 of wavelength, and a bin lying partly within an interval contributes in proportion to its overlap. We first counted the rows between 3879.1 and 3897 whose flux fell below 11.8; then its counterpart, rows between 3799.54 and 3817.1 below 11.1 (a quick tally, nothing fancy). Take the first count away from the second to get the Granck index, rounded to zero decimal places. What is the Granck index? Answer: -10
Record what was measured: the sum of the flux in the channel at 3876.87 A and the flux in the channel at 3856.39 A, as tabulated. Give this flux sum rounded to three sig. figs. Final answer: 23.6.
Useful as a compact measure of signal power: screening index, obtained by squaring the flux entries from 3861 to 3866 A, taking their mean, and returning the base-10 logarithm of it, 2.20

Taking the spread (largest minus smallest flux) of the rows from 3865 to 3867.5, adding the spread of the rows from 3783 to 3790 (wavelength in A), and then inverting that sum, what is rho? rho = 0.60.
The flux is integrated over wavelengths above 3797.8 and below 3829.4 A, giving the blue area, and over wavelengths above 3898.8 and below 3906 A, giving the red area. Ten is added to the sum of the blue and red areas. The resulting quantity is 445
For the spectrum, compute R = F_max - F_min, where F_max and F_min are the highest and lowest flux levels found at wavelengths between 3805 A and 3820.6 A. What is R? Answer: 3.4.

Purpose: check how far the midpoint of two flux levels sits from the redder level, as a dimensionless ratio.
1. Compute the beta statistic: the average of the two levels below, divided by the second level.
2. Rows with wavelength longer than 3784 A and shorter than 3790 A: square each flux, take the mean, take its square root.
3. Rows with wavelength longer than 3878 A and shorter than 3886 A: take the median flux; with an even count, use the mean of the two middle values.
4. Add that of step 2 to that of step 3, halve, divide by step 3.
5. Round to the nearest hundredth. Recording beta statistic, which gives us 1.03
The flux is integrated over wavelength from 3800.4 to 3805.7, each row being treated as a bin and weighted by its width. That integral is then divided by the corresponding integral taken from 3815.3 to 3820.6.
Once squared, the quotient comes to 0.88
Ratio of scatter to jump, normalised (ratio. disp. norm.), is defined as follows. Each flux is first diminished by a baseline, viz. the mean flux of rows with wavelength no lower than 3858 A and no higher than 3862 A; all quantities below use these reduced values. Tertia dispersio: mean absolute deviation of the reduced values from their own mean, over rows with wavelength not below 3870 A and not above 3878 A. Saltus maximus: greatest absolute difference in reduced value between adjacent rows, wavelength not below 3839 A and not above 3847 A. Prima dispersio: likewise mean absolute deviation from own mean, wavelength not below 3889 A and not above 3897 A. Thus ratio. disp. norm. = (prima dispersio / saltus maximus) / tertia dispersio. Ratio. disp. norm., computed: 3.3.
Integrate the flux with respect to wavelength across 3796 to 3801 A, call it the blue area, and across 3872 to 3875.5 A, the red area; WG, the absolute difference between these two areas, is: 1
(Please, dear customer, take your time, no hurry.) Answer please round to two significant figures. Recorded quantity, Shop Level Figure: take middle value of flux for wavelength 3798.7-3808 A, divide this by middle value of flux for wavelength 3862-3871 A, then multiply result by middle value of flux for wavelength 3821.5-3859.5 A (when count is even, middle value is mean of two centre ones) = 10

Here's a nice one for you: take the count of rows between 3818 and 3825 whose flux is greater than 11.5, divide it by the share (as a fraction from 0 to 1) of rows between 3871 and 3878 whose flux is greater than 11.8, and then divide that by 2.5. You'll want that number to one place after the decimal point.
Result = 4.8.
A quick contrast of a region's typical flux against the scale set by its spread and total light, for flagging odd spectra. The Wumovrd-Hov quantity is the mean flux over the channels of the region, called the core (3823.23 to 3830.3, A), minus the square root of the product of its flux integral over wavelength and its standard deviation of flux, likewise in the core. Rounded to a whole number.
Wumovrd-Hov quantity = 6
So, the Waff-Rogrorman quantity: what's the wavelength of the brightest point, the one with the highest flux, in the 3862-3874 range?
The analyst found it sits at 3864.39 A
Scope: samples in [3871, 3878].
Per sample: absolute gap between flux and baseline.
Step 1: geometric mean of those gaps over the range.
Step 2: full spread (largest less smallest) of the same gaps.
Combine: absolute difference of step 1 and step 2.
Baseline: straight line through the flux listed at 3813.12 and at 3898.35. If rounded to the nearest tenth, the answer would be 1.2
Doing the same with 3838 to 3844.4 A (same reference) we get 2.6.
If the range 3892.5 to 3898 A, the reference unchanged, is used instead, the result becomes 1.1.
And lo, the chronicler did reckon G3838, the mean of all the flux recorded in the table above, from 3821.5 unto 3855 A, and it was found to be 10.6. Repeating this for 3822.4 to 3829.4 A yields 11.2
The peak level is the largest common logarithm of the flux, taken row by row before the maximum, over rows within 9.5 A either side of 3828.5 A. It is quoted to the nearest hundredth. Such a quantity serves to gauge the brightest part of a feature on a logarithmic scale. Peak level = 1.09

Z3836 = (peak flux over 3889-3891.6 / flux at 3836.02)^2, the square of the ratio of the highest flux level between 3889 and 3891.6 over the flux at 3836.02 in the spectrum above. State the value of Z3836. 2.07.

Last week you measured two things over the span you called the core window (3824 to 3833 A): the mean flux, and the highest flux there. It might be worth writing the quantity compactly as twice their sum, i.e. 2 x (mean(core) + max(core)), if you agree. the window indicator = 44.1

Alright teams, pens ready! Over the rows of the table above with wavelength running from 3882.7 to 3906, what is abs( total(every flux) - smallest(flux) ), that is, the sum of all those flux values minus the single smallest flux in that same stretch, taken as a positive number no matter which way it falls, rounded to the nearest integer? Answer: 263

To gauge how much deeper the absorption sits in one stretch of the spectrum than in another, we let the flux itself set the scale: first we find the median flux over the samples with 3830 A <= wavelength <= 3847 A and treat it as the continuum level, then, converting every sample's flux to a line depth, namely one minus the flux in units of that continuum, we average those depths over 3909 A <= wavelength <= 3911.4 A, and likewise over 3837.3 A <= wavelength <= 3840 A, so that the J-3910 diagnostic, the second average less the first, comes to 0.29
